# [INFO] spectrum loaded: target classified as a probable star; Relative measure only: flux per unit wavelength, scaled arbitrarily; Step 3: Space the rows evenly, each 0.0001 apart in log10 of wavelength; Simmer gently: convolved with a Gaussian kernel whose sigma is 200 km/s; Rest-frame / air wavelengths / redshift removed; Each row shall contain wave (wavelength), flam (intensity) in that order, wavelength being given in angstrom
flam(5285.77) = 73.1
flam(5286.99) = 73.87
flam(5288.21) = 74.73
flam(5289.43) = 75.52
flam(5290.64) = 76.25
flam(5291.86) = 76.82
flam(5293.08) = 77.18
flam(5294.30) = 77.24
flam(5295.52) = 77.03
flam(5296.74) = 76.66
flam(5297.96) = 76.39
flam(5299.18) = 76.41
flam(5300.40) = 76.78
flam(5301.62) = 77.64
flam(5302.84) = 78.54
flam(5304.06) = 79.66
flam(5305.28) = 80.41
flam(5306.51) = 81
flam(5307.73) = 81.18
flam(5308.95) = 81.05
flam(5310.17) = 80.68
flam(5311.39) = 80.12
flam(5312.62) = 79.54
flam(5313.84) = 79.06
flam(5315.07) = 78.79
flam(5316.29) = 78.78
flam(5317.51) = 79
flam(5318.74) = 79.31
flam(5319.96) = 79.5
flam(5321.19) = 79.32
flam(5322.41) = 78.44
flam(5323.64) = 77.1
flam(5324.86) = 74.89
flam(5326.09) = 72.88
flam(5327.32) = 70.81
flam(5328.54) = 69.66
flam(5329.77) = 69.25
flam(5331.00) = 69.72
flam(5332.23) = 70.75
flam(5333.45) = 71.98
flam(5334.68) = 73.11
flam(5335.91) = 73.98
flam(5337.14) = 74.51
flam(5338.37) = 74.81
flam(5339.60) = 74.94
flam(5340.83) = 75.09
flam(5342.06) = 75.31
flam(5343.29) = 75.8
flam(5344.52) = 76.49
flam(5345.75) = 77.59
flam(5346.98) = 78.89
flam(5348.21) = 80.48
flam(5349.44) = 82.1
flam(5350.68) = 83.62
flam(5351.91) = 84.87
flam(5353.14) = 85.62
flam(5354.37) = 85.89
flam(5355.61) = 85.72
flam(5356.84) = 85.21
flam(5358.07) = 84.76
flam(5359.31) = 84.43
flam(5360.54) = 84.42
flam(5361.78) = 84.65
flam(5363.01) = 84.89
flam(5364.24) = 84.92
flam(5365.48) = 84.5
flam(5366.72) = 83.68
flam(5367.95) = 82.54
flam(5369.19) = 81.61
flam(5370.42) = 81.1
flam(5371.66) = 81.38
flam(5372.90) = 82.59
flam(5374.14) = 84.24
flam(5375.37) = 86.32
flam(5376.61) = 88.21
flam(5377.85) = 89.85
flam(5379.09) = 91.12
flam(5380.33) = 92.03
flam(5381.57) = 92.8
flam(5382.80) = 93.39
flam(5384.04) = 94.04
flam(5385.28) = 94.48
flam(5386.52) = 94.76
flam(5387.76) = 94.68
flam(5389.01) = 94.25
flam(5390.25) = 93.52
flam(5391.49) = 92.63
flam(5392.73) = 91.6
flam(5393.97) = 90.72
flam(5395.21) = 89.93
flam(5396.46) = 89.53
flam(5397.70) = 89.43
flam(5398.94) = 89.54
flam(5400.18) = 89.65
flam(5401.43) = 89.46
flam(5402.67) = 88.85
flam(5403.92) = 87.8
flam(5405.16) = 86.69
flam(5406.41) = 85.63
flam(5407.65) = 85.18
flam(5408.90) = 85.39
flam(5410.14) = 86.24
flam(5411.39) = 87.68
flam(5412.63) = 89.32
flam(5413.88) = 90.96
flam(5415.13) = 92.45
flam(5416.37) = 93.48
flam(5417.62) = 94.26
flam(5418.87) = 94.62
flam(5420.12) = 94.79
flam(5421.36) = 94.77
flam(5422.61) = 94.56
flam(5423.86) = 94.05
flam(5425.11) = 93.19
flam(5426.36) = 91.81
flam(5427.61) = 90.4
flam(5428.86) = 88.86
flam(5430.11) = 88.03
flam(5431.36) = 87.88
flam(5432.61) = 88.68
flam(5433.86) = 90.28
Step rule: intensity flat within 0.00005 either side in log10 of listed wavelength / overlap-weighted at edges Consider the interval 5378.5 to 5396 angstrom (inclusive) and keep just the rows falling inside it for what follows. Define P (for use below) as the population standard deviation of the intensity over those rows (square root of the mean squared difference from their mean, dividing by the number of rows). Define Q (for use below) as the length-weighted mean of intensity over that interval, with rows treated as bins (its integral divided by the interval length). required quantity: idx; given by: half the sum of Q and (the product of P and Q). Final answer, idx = 117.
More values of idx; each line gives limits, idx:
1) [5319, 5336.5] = 167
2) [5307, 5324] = 81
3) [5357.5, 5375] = 98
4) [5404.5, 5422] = 215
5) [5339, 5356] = 209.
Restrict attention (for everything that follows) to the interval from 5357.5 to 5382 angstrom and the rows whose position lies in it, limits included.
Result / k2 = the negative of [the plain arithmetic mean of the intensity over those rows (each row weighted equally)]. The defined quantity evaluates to -86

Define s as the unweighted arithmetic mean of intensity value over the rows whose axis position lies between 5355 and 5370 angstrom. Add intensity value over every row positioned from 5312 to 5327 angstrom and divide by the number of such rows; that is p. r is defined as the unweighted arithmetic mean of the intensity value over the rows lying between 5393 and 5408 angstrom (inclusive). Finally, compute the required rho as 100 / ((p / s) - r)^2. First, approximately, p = 78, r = 89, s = 84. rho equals 0.013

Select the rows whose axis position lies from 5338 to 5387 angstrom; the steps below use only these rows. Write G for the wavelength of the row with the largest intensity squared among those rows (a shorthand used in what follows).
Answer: 5386.52 angstrom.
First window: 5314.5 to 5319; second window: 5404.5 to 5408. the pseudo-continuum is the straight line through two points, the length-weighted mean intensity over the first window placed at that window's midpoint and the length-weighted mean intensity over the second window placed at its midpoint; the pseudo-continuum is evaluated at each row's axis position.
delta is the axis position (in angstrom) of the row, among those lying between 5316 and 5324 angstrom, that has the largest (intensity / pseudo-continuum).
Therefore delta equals 5319.96 angstrom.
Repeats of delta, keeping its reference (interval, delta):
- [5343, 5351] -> 5350.68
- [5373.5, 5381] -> 5380.33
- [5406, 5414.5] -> 5413.88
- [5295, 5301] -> 5295.52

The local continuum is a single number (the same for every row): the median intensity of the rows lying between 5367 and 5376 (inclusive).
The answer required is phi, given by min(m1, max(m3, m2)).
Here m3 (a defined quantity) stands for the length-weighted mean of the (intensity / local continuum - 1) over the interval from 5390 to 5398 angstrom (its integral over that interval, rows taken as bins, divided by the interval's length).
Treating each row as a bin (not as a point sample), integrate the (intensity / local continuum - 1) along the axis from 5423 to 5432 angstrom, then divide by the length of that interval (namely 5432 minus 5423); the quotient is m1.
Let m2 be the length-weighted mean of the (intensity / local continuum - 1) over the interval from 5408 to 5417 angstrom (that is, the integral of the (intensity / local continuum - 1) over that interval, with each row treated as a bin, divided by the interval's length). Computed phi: 0.10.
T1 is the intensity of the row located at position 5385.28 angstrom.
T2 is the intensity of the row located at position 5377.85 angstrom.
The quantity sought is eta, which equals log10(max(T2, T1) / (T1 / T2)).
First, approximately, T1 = 94.48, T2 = 89.85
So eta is 1.95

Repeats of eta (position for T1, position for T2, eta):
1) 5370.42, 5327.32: 1.85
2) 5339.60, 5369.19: 1.95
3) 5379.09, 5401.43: 1.95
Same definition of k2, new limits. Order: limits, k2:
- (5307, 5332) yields -77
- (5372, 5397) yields -91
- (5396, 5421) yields -90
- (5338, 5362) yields -81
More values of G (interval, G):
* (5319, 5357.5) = 5354.37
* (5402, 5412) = 5402.67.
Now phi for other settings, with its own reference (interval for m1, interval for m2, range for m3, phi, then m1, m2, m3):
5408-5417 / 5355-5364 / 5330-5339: 0.03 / 0.081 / 0.03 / -0.12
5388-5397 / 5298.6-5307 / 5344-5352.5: -0.02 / 0.113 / -0.05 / -0.02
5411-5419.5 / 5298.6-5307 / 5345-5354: -0.01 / 0.114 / -0.05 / -0.01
